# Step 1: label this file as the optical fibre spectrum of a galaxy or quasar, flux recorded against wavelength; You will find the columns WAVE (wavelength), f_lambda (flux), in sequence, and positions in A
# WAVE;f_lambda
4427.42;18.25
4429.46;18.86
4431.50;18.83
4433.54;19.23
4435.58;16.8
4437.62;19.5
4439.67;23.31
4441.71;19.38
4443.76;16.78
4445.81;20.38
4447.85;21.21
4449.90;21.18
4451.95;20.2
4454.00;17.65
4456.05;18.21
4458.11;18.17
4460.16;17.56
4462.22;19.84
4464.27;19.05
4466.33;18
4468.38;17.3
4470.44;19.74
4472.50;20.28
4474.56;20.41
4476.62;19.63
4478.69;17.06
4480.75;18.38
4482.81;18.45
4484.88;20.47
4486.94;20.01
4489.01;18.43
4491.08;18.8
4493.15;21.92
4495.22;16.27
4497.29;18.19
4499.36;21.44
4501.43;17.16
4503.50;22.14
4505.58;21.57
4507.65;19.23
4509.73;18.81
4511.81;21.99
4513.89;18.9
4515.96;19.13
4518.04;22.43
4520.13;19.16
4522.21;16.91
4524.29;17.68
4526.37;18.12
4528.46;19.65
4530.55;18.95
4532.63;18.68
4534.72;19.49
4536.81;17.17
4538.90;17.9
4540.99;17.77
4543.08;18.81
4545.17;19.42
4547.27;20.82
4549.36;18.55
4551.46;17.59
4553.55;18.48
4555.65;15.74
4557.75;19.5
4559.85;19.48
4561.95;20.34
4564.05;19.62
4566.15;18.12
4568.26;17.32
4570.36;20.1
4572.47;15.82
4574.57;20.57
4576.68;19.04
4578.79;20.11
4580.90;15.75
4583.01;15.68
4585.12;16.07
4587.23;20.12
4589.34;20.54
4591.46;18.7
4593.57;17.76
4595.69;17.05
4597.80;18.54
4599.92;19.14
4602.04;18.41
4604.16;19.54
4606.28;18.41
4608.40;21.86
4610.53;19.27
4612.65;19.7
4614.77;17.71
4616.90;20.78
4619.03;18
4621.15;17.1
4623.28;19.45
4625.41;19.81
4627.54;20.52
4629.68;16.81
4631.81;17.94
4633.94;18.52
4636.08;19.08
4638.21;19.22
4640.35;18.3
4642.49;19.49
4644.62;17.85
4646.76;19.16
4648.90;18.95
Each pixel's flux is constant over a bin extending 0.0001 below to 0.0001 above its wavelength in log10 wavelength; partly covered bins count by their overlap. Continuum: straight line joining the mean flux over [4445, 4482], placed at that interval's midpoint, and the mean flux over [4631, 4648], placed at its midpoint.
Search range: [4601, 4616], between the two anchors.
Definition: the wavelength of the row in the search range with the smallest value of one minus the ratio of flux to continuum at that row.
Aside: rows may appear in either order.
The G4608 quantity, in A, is 4608.40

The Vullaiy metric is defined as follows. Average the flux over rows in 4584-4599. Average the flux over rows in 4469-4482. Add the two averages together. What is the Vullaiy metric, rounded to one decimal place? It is 37.6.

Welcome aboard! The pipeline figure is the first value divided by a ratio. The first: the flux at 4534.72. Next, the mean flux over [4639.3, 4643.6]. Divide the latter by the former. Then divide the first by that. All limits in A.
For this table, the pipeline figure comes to 20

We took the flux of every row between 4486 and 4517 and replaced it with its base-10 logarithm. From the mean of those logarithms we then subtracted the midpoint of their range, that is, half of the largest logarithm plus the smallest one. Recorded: 0.012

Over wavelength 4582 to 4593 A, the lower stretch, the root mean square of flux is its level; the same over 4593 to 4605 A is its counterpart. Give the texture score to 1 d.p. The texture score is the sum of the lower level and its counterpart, 36.8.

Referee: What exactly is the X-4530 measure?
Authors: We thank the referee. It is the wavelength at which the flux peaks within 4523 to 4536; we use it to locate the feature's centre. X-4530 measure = 4528.46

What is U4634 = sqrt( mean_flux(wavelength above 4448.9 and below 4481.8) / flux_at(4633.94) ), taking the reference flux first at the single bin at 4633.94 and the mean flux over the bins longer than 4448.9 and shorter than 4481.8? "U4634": 1.01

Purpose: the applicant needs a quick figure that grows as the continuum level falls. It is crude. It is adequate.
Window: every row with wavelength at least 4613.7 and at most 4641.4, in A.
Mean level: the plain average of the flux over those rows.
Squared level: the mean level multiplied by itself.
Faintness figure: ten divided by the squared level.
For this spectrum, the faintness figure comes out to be 0.0286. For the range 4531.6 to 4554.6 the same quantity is 0.0289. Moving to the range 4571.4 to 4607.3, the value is 0.0298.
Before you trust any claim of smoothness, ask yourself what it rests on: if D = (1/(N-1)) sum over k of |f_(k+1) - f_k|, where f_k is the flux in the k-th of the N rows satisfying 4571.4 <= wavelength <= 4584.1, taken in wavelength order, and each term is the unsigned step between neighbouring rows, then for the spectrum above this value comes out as 2.4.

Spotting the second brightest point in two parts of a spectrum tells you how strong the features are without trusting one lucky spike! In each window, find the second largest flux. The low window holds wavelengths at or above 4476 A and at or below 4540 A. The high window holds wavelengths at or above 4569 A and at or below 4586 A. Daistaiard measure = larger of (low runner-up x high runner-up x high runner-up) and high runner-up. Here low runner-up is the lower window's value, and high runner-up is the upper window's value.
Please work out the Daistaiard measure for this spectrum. 8954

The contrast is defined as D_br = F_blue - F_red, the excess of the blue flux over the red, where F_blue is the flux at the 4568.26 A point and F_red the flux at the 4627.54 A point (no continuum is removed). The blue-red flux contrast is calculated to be -3.2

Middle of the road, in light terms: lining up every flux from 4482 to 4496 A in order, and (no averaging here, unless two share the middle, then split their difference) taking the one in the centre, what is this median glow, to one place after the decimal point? 18.8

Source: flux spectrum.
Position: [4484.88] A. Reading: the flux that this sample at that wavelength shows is 20.47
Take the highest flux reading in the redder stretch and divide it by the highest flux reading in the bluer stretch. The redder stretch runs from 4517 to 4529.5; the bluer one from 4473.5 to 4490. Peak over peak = 1.10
